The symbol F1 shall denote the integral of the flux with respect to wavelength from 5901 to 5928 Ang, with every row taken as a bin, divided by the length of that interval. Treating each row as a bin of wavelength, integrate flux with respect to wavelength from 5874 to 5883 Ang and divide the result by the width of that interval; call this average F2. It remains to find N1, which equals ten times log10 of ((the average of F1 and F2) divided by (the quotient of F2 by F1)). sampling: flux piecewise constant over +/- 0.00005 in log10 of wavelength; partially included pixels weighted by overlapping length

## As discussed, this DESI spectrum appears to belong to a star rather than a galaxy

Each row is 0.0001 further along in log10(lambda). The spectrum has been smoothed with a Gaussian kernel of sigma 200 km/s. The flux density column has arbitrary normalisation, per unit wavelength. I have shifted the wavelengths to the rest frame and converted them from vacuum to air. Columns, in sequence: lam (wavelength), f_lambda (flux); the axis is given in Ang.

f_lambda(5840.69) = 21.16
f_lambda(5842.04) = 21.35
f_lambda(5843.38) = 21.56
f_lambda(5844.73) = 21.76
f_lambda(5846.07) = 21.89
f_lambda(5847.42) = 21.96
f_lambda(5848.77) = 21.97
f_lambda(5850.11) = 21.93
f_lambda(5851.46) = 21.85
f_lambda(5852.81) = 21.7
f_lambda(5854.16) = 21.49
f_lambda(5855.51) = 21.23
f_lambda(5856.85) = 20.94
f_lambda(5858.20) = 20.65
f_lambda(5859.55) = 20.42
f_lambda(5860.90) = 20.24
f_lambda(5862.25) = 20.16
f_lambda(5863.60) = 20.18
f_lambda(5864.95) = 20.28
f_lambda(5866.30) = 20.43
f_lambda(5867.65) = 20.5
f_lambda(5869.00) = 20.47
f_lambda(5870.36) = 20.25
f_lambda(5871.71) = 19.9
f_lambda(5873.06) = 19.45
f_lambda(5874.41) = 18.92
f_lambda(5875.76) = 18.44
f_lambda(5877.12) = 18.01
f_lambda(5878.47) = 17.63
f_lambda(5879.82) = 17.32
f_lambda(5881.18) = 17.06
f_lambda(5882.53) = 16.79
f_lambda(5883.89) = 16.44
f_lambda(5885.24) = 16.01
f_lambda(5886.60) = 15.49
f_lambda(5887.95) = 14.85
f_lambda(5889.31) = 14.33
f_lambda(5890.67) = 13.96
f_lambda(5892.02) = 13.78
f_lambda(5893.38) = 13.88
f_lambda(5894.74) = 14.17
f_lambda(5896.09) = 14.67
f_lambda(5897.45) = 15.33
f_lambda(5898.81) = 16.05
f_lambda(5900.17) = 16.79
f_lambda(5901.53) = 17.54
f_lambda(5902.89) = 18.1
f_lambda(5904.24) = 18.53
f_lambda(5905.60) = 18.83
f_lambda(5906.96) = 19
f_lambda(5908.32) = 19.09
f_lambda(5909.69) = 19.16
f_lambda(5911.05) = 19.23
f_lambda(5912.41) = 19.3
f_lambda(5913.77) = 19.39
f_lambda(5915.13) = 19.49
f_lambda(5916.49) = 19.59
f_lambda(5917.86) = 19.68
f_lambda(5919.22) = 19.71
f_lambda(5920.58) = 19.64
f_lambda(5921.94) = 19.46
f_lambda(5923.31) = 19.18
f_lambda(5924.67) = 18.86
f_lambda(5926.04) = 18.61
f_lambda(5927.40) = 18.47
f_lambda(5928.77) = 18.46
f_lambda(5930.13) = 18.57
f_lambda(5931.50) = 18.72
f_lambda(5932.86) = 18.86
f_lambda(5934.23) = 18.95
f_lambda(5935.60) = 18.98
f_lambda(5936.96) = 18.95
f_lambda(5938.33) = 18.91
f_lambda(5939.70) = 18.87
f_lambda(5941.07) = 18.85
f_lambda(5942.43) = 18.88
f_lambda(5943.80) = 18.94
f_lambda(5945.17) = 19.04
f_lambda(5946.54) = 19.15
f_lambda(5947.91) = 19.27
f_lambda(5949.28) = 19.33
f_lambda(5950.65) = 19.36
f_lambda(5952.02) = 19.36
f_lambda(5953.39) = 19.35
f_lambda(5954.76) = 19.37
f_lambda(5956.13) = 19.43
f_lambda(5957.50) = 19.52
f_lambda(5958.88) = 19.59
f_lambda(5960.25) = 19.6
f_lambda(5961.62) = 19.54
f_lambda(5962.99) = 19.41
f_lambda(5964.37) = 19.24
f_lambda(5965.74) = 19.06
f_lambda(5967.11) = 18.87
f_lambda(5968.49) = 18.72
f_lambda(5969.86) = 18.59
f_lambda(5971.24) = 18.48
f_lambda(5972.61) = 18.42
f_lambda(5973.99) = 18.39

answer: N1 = 13.0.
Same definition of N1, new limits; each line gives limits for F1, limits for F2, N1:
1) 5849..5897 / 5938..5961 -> 12.6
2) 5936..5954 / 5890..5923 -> 13.0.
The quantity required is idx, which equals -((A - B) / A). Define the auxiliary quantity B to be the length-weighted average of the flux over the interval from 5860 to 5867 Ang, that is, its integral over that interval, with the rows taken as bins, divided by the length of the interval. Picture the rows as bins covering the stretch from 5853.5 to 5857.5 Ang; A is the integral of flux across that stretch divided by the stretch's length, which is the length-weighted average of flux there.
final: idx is -0.05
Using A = 21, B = 20.27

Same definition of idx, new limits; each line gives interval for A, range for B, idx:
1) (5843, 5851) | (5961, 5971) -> -0.13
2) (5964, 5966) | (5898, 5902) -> -0.13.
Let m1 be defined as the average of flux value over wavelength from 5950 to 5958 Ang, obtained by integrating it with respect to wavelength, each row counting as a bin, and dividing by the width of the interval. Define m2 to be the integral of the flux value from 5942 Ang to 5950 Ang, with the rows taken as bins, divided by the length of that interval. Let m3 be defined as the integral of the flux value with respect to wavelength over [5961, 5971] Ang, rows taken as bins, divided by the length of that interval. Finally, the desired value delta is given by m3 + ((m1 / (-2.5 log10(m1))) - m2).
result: -6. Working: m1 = 19.4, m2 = 19.1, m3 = 19.0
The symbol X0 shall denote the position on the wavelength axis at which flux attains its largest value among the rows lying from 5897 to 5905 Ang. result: 5904.24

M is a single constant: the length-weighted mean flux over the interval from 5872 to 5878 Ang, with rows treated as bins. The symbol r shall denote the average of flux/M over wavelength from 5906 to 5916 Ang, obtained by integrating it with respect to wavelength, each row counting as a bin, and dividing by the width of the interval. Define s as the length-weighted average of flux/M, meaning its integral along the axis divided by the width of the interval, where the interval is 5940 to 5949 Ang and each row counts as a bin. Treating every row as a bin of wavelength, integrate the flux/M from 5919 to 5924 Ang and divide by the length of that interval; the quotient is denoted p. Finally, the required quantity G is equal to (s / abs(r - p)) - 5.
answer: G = 67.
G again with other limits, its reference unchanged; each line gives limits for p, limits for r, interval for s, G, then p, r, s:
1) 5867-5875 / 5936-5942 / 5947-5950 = 14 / 1.06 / 1.01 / 1.03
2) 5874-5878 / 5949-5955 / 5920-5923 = 15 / 0.98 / 1.03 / 1.04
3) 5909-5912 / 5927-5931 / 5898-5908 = 22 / 1.02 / 0.99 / 0.95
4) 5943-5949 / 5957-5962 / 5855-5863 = 40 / 1.02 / 1.04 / 1.10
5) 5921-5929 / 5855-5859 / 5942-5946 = 4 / 1.01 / 1.12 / 1.01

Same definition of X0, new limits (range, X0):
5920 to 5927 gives 5920.58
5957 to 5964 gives 5960.25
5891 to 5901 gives 5900.17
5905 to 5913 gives 5912.41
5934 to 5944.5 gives 5935.60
